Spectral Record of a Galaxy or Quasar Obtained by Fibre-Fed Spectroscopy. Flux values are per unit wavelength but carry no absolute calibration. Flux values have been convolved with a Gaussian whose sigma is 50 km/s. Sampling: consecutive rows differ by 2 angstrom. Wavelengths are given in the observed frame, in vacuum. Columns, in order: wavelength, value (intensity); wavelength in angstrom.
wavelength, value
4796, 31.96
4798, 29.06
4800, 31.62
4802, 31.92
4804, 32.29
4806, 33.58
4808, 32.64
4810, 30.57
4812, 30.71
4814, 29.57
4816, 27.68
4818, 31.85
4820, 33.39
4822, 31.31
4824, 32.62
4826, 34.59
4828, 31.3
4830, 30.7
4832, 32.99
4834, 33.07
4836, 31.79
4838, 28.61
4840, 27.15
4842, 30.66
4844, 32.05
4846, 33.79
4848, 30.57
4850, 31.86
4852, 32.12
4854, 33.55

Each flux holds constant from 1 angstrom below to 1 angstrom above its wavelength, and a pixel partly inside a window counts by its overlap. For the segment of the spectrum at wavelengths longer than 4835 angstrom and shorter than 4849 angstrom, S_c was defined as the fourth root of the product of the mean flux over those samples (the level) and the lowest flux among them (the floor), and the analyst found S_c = 5.37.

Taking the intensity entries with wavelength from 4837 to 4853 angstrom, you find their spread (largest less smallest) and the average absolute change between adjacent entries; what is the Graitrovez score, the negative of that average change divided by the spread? -0.28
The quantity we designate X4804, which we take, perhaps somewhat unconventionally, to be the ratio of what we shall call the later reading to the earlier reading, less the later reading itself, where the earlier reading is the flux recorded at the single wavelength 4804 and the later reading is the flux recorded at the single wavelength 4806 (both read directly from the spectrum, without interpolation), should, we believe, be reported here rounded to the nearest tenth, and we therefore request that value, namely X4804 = -32.5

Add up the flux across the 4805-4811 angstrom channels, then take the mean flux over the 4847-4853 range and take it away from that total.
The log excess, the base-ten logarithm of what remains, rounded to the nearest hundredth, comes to 1.81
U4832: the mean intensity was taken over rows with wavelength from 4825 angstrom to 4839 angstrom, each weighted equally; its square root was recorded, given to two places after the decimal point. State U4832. 5.64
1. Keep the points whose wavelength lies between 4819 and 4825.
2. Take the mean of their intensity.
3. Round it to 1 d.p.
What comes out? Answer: 32.4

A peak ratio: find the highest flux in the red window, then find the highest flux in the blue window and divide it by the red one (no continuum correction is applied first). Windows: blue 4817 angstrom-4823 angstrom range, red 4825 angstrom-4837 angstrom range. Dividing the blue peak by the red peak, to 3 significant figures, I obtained 0.965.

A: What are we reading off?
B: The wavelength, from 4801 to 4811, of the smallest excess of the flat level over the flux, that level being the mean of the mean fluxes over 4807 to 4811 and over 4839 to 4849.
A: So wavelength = 4806 angstrom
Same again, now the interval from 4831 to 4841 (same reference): 4834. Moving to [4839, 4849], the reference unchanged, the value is 4846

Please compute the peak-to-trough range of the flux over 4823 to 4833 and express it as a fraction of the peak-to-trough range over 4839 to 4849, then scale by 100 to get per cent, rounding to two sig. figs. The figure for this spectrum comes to 59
